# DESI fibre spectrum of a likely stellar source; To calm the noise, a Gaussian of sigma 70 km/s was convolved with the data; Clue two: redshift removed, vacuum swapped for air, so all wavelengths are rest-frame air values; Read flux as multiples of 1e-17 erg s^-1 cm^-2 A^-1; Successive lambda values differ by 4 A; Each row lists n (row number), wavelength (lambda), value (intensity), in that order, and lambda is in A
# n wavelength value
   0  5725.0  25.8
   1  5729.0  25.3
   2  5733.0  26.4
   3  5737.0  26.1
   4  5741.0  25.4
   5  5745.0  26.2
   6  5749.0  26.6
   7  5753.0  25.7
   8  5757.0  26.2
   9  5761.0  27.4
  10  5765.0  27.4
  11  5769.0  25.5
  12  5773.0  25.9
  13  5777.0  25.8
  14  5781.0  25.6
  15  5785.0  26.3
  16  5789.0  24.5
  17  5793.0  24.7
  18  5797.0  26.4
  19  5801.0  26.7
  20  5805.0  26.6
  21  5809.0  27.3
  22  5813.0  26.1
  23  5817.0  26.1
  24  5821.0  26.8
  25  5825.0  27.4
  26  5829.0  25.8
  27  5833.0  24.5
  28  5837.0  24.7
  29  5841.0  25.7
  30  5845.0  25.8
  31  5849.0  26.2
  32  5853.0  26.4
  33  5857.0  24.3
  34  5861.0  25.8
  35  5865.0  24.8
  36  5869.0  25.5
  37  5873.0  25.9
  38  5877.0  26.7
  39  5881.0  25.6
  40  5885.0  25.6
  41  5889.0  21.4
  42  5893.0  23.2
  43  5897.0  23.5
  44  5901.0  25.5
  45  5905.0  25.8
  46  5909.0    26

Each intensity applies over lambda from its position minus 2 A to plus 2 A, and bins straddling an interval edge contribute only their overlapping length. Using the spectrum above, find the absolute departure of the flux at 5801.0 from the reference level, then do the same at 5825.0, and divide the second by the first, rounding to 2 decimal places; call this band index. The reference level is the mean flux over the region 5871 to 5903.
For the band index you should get 1.35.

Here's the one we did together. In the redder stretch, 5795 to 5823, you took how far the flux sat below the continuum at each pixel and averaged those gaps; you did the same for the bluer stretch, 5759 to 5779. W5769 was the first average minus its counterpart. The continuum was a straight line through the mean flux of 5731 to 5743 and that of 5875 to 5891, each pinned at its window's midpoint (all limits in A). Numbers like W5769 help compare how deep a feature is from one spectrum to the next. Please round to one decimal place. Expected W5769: -0.5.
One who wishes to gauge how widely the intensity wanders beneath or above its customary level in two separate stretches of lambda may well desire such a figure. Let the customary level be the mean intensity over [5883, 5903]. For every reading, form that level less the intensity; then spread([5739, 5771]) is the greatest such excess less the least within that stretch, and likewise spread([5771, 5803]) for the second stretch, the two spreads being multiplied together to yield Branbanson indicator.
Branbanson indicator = 4.4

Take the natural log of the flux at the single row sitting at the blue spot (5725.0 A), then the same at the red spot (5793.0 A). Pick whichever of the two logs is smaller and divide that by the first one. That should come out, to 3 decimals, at 0.987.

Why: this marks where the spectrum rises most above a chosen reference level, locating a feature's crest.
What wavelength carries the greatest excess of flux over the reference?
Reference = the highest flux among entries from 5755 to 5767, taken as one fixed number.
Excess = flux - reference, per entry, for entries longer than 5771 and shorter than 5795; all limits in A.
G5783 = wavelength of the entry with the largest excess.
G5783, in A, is 5785.0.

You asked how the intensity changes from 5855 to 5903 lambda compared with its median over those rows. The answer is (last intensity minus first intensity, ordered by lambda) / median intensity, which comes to 0.047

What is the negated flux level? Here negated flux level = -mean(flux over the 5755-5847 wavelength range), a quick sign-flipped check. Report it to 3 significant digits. -26.1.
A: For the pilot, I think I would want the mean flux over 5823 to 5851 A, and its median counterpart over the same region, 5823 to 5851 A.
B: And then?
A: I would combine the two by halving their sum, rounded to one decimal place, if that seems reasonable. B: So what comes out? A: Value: 25.8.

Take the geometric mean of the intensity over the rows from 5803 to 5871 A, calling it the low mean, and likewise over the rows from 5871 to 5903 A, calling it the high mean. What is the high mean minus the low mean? -1.2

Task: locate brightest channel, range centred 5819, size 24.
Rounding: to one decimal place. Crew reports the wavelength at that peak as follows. 5825.0 A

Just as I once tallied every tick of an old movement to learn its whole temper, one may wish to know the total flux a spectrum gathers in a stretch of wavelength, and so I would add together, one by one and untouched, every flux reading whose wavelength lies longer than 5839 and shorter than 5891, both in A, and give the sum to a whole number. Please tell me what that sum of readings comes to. 330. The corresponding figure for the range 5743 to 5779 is 237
